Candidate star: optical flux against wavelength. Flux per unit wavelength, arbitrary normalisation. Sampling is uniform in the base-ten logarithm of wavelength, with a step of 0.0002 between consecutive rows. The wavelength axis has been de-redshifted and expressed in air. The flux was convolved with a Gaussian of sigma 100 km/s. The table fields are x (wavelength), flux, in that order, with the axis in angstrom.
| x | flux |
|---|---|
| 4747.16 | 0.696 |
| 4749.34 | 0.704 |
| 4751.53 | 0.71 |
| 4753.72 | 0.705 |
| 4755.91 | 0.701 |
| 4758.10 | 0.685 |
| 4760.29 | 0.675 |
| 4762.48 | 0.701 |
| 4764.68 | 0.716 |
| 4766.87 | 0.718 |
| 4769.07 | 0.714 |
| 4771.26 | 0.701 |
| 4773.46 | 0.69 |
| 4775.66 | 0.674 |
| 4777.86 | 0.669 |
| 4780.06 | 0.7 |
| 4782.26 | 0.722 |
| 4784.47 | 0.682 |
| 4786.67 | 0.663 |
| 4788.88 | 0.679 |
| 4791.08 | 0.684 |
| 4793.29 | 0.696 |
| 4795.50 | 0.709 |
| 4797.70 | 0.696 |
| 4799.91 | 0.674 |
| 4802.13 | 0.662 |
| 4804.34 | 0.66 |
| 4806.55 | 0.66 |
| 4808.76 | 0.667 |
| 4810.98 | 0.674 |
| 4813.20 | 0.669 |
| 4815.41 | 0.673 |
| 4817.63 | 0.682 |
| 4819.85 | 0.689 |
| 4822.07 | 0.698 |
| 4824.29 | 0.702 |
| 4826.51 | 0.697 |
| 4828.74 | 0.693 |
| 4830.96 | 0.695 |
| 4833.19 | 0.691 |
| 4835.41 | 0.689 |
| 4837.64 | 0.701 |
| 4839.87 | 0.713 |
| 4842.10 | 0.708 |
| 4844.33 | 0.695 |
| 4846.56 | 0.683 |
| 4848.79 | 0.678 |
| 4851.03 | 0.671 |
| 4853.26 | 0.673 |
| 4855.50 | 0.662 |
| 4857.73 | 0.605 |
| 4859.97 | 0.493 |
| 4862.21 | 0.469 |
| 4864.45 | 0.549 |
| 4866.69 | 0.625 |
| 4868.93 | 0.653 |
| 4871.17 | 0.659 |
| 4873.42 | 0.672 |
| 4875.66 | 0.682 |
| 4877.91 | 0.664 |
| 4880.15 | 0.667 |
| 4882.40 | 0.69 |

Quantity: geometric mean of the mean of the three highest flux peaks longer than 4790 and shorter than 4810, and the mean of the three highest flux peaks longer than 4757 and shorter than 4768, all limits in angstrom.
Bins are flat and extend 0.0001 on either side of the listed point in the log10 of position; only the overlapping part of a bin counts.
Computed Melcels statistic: 0.706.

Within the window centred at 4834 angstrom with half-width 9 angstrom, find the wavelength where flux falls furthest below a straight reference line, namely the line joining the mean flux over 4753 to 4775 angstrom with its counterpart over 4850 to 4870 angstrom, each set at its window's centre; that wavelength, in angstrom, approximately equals 4828.74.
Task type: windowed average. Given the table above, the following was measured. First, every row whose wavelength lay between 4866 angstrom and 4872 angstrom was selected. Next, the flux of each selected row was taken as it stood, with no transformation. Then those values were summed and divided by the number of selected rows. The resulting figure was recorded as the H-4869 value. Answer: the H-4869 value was 0.65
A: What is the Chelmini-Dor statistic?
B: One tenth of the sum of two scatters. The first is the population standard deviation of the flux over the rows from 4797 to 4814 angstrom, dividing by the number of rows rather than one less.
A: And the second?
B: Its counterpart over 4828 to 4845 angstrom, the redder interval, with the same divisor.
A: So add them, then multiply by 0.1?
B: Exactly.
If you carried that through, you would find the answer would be 0.0019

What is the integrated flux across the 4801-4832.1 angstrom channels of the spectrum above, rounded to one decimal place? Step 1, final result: 21.1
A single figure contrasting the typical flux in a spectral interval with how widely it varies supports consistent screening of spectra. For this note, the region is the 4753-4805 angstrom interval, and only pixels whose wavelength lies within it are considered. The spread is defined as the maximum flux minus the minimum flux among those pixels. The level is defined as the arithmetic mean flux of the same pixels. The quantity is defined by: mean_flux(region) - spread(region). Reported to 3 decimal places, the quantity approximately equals 0.629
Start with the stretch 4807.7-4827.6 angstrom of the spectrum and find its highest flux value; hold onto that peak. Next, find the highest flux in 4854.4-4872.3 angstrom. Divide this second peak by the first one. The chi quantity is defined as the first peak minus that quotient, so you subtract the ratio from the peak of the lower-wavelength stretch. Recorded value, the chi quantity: -0.24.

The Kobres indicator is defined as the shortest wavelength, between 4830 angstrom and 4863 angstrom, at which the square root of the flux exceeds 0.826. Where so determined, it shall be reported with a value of 4830.96 angstrom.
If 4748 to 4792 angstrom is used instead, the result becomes 4749.34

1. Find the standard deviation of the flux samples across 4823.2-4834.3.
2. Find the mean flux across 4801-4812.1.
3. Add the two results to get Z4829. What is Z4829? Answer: 0.668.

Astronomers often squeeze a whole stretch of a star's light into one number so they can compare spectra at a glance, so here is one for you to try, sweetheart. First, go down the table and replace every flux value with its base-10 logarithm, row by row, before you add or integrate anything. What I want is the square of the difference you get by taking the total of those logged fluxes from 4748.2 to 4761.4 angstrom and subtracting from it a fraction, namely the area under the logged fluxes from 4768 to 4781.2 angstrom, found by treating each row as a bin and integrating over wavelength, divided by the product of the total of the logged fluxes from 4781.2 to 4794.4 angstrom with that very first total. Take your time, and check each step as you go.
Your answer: 1.8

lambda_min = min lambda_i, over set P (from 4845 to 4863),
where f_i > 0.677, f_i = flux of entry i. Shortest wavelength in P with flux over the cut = 4846.56 angstrom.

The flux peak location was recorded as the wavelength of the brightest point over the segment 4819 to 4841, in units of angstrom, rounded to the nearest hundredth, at 4839.87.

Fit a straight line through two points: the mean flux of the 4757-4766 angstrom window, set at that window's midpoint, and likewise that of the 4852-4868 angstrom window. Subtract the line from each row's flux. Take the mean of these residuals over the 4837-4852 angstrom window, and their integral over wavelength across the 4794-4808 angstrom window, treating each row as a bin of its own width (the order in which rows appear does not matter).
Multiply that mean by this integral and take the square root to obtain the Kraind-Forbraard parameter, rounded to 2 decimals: 0.18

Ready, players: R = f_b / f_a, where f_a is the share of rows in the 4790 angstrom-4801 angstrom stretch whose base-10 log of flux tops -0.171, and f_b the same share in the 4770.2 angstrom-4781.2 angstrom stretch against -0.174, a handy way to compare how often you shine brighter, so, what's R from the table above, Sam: 1.0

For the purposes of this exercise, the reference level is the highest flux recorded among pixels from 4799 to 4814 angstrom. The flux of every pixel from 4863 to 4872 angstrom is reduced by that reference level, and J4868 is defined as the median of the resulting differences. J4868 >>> -0.035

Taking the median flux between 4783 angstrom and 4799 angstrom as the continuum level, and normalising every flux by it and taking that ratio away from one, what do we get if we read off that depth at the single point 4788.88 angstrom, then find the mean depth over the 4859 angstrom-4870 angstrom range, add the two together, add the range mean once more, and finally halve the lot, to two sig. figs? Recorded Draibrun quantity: 0.19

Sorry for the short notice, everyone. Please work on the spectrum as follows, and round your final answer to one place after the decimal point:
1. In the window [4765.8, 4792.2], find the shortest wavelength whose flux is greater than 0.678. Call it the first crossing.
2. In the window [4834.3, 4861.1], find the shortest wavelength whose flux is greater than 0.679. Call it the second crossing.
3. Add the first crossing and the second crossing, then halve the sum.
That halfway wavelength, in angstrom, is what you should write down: 4801.1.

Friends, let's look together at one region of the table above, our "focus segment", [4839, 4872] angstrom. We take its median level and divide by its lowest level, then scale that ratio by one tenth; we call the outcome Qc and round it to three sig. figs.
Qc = 0.141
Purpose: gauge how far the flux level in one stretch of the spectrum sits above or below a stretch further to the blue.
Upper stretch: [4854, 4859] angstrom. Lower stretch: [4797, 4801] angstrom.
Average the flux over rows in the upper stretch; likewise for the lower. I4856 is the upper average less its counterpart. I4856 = -0.052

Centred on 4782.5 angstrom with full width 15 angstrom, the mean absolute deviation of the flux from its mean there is 0.015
